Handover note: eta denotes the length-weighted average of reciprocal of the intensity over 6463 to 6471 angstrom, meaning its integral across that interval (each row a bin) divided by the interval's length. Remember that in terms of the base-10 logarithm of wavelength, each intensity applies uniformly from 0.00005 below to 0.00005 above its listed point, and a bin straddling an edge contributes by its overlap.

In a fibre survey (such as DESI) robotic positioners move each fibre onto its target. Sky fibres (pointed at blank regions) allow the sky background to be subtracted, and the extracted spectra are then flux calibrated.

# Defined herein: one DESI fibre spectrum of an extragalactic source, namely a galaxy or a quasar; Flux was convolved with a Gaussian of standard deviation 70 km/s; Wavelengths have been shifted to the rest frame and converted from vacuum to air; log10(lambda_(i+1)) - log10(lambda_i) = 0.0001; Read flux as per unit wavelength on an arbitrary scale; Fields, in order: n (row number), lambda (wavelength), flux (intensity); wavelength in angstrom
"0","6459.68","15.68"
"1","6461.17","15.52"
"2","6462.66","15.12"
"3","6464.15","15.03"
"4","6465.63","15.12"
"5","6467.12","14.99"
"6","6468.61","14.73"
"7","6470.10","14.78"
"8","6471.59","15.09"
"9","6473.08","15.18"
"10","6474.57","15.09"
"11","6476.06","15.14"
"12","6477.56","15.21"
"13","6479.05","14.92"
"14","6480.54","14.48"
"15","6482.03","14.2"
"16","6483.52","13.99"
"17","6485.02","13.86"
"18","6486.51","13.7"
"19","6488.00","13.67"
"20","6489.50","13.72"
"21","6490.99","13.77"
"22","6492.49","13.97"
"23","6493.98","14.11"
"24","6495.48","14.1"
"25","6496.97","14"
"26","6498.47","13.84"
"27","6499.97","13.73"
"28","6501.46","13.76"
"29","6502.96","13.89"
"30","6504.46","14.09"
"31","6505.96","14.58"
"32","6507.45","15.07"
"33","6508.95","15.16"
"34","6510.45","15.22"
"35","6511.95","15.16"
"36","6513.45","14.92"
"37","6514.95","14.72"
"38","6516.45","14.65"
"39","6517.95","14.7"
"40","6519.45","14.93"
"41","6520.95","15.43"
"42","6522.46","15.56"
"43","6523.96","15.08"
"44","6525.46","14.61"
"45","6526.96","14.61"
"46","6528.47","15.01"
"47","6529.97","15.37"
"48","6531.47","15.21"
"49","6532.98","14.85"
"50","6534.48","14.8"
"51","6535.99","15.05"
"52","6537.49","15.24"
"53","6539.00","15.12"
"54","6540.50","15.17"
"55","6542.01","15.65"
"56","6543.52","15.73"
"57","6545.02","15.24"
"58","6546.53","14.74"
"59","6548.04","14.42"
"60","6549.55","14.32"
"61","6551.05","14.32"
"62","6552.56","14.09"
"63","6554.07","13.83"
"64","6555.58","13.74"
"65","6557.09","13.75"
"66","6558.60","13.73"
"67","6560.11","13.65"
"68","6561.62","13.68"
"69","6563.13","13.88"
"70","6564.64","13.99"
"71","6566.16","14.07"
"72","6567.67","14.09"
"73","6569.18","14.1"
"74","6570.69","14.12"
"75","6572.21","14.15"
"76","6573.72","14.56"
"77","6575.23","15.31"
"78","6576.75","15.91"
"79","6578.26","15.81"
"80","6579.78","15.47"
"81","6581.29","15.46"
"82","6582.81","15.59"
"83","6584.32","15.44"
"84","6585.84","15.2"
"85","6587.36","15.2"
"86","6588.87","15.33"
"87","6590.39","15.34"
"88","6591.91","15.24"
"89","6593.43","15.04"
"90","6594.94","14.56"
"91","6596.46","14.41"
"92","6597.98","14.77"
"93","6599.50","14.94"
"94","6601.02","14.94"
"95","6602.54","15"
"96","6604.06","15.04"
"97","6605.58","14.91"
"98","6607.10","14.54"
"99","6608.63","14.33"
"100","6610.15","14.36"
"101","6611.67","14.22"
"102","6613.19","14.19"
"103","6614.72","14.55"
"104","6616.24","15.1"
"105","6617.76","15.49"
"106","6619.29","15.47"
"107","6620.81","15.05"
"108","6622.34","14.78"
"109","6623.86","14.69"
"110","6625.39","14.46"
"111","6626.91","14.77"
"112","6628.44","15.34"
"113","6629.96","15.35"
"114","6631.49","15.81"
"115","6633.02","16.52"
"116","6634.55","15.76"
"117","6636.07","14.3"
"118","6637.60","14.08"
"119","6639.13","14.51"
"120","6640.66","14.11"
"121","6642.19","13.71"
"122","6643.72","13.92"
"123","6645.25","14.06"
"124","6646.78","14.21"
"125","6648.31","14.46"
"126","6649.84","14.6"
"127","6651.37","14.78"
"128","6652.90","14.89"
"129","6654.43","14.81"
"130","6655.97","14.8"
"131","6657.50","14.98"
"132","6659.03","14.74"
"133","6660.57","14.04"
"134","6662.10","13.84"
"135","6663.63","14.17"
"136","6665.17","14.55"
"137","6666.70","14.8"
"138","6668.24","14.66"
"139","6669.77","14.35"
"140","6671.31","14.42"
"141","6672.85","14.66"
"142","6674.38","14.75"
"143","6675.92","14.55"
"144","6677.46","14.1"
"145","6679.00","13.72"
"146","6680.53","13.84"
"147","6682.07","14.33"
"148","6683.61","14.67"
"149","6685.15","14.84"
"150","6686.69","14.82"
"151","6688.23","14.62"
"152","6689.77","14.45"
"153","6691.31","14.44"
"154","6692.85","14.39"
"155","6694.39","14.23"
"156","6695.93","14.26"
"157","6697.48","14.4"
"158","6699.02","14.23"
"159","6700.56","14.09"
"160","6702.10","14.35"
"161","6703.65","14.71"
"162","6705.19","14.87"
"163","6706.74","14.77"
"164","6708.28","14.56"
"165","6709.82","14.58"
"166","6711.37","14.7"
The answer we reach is 0.0670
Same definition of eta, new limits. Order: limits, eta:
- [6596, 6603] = 0.0675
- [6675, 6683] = 0.0708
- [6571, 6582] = 0.0659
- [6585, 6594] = 0.0656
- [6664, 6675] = 0.0686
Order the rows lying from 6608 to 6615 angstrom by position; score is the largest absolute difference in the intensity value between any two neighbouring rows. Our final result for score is 0.36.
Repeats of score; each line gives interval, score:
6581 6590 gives 0.24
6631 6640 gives 1.46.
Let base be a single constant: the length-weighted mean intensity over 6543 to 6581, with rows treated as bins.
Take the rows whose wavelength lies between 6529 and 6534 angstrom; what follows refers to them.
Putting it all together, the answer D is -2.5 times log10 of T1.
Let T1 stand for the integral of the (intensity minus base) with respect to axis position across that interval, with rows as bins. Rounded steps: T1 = 3.4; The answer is -1.3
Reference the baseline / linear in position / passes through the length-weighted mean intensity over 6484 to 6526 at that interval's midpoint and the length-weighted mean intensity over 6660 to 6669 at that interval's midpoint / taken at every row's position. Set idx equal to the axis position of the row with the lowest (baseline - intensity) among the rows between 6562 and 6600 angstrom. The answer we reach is 6576.75 angstrom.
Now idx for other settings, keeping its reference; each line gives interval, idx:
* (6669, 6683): 6674.38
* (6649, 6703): 6657.50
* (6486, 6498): 6493.98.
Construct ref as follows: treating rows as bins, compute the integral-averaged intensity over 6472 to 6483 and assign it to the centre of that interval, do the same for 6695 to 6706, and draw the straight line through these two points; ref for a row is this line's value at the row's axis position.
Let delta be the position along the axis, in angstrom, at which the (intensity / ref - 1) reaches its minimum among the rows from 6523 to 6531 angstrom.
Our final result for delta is 6525.46 angstrom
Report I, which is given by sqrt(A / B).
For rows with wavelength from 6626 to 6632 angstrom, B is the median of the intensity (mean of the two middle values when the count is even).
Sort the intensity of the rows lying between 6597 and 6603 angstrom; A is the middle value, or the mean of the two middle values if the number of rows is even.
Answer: 0.987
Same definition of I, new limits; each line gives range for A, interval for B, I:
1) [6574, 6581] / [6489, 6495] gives 1.062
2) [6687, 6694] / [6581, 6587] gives 0.967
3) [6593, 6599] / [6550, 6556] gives 1.025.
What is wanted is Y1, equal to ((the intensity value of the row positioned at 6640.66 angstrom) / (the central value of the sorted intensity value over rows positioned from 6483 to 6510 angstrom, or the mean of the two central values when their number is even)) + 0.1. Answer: 1.113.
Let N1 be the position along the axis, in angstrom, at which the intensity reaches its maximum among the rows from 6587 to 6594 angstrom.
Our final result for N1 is 6590.39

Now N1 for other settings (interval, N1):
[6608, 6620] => 6617.76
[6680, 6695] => 6685.15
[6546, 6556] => 6546.53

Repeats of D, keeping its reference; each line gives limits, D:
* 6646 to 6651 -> 2.8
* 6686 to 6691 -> 0.2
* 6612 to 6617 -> 0.4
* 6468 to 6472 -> -0.6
